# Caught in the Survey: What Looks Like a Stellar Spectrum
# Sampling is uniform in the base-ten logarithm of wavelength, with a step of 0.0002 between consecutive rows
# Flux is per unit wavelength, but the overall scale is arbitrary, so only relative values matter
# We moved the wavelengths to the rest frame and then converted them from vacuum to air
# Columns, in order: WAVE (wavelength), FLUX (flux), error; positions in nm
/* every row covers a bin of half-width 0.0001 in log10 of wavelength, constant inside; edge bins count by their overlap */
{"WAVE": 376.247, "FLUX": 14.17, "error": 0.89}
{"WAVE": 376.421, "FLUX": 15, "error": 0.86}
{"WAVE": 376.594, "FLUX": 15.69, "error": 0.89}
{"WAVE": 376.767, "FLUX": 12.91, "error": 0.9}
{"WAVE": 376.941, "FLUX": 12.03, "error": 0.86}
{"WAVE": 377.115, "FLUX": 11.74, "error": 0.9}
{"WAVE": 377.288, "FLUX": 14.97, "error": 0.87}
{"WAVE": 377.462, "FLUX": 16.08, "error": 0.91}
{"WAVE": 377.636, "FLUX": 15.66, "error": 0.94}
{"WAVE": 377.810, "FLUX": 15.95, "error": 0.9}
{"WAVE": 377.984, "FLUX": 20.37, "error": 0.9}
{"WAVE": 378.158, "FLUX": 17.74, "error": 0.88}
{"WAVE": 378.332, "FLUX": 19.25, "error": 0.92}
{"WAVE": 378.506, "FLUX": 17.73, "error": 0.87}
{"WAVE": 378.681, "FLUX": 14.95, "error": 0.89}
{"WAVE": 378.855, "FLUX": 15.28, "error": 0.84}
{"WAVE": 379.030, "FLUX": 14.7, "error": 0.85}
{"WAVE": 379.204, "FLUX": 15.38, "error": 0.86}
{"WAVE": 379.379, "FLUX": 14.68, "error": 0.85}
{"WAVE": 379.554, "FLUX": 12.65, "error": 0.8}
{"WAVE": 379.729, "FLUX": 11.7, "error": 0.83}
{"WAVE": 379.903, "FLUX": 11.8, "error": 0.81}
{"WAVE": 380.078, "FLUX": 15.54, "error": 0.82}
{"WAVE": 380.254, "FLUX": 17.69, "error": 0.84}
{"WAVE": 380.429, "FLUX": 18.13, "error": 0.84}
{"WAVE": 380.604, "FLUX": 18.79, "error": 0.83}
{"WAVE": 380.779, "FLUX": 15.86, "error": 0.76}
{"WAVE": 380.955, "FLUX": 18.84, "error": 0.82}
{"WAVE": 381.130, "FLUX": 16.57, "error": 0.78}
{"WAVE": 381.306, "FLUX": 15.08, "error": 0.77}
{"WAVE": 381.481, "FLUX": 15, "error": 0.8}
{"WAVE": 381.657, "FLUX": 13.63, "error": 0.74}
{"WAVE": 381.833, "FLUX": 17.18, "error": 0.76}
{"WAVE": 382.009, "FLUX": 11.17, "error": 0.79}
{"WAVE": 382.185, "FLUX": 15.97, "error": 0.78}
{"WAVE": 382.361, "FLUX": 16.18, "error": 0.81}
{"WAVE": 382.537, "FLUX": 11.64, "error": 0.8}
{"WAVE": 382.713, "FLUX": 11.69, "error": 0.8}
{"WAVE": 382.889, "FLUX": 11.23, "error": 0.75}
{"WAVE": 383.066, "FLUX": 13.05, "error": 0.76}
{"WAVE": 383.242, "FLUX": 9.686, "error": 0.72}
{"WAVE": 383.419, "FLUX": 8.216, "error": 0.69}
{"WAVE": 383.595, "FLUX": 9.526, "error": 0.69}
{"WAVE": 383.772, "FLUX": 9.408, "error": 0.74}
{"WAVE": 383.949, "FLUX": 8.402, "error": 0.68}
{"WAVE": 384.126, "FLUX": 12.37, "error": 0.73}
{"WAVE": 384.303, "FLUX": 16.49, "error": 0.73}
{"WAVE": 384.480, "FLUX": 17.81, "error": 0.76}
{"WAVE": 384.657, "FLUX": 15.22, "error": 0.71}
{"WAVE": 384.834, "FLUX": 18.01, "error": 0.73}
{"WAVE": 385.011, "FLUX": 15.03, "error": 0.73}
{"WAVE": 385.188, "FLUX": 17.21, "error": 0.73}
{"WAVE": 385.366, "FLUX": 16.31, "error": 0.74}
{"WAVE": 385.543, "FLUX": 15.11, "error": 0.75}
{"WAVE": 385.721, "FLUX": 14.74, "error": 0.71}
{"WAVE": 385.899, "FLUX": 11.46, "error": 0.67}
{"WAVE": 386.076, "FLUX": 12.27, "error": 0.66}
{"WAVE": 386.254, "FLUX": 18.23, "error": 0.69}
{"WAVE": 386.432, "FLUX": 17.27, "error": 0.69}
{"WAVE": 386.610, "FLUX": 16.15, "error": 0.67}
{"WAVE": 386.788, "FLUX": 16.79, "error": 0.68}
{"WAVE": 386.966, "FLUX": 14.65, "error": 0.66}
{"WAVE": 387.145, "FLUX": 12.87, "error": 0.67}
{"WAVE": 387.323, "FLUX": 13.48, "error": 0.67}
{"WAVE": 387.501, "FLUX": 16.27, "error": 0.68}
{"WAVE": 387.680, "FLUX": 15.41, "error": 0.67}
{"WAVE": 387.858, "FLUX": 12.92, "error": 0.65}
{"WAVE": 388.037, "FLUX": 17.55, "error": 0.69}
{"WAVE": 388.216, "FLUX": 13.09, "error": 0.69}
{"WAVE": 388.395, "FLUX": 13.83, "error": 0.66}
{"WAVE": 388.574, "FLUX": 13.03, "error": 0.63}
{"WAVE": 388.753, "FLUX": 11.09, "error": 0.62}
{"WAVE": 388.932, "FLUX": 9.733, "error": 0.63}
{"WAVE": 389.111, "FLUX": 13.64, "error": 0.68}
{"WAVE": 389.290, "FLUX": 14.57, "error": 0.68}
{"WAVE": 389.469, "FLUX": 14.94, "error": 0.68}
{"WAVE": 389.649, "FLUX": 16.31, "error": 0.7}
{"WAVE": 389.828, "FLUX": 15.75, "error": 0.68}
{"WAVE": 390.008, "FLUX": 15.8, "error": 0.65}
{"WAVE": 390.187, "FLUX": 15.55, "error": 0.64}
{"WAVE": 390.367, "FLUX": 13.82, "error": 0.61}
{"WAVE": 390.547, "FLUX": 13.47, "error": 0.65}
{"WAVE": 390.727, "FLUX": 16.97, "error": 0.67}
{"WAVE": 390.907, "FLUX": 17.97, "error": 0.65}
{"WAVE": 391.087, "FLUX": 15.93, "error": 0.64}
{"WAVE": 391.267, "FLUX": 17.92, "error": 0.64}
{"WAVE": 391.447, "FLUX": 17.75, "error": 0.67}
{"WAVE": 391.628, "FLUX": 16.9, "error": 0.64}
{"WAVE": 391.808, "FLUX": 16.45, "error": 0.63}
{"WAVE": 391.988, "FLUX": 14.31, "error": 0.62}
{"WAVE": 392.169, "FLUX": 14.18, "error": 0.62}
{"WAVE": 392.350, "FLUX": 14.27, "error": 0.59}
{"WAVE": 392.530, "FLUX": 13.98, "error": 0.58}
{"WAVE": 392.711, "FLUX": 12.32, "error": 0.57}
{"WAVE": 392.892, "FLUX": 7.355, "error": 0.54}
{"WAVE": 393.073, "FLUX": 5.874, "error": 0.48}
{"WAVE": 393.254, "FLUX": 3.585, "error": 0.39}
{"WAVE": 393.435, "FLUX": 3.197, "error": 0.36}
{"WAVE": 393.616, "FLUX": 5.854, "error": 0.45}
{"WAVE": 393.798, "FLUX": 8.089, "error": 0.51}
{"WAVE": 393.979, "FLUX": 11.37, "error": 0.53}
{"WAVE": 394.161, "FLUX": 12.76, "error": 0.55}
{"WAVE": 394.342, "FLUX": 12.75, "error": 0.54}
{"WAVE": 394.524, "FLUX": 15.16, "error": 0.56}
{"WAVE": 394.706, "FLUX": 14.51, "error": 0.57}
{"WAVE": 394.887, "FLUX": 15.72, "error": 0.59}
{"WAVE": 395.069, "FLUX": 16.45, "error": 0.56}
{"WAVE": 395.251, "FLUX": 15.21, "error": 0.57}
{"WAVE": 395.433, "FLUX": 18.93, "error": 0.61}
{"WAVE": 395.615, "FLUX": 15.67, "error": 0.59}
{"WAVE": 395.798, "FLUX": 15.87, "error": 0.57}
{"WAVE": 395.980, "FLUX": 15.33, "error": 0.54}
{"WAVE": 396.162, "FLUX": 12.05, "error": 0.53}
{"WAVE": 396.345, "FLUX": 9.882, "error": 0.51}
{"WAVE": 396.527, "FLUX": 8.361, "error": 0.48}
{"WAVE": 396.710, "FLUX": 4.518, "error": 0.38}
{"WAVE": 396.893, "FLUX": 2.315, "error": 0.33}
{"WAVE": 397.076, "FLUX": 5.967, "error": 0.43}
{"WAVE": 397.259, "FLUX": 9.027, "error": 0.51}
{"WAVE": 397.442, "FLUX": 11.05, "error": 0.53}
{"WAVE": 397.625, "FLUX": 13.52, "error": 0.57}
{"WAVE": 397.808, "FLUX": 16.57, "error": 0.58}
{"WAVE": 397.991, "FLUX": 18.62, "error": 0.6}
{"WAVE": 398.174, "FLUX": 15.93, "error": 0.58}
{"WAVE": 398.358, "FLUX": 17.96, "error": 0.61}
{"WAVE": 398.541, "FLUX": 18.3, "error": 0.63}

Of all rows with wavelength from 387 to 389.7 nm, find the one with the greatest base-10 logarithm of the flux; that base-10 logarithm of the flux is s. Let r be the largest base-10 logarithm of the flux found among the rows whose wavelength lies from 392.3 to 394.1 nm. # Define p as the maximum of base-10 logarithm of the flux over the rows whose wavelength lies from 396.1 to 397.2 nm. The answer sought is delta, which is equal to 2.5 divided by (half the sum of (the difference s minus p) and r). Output 3.8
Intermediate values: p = 1.081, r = 1.15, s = 1.24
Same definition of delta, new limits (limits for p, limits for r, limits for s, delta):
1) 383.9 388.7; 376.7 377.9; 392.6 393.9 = 4.8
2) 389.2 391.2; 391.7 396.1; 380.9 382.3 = 3.9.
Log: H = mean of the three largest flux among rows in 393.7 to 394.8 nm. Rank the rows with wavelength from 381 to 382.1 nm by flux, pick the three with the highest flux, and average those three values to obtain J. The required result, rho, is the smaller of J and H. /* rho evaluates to 14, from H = 14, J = 16.3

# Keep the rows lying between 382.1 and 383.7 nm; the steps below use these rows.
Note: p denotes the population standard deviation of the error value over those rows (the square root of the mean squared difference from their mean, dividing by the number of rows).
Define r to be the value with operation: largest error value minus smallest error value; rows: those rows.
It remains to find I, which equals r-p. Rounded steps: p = 0.044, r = 0.12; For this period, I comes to 0.076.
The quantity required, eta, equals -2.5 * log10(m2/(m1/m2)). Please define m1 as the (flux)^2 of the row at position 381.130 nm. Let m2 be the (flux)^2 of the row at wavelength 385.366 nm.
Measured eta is -6.0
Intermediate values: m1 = 275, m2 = 266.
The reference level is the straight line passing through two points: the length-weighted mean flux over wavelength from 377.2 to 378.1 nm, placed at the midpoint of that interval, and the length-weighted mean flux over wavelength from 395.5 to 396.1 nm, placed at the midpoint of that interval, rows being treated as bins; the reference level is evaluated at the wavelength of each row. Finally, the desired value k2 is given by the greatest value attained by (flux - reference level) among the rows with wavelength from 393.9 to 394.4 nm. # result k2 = -3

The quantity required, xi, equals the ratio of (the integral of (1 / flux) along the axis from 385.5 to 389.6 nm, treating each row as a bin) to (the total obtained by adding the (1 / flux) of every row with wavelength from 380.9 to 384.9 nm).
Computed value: 0.16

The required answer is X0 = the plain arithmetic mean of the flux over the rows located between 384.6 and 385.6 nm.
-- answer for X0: 16.1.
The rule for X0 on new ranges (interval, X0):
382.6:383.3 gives 11.4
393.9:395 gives 13.7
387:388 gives 14.2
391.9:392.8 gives 13.8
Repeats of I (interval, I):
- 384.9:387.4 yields 0.060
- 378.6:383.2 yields 0.113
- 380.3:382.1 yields 0.069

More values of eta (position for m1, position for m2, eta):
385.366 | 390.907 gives -6.5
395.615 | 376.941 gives -4.8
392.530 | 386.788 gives -6.5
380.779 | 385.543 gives -5.8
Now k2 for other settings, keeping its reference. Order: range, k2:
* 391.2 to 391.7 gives 2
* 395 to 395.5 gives 3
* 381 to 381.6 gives 0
